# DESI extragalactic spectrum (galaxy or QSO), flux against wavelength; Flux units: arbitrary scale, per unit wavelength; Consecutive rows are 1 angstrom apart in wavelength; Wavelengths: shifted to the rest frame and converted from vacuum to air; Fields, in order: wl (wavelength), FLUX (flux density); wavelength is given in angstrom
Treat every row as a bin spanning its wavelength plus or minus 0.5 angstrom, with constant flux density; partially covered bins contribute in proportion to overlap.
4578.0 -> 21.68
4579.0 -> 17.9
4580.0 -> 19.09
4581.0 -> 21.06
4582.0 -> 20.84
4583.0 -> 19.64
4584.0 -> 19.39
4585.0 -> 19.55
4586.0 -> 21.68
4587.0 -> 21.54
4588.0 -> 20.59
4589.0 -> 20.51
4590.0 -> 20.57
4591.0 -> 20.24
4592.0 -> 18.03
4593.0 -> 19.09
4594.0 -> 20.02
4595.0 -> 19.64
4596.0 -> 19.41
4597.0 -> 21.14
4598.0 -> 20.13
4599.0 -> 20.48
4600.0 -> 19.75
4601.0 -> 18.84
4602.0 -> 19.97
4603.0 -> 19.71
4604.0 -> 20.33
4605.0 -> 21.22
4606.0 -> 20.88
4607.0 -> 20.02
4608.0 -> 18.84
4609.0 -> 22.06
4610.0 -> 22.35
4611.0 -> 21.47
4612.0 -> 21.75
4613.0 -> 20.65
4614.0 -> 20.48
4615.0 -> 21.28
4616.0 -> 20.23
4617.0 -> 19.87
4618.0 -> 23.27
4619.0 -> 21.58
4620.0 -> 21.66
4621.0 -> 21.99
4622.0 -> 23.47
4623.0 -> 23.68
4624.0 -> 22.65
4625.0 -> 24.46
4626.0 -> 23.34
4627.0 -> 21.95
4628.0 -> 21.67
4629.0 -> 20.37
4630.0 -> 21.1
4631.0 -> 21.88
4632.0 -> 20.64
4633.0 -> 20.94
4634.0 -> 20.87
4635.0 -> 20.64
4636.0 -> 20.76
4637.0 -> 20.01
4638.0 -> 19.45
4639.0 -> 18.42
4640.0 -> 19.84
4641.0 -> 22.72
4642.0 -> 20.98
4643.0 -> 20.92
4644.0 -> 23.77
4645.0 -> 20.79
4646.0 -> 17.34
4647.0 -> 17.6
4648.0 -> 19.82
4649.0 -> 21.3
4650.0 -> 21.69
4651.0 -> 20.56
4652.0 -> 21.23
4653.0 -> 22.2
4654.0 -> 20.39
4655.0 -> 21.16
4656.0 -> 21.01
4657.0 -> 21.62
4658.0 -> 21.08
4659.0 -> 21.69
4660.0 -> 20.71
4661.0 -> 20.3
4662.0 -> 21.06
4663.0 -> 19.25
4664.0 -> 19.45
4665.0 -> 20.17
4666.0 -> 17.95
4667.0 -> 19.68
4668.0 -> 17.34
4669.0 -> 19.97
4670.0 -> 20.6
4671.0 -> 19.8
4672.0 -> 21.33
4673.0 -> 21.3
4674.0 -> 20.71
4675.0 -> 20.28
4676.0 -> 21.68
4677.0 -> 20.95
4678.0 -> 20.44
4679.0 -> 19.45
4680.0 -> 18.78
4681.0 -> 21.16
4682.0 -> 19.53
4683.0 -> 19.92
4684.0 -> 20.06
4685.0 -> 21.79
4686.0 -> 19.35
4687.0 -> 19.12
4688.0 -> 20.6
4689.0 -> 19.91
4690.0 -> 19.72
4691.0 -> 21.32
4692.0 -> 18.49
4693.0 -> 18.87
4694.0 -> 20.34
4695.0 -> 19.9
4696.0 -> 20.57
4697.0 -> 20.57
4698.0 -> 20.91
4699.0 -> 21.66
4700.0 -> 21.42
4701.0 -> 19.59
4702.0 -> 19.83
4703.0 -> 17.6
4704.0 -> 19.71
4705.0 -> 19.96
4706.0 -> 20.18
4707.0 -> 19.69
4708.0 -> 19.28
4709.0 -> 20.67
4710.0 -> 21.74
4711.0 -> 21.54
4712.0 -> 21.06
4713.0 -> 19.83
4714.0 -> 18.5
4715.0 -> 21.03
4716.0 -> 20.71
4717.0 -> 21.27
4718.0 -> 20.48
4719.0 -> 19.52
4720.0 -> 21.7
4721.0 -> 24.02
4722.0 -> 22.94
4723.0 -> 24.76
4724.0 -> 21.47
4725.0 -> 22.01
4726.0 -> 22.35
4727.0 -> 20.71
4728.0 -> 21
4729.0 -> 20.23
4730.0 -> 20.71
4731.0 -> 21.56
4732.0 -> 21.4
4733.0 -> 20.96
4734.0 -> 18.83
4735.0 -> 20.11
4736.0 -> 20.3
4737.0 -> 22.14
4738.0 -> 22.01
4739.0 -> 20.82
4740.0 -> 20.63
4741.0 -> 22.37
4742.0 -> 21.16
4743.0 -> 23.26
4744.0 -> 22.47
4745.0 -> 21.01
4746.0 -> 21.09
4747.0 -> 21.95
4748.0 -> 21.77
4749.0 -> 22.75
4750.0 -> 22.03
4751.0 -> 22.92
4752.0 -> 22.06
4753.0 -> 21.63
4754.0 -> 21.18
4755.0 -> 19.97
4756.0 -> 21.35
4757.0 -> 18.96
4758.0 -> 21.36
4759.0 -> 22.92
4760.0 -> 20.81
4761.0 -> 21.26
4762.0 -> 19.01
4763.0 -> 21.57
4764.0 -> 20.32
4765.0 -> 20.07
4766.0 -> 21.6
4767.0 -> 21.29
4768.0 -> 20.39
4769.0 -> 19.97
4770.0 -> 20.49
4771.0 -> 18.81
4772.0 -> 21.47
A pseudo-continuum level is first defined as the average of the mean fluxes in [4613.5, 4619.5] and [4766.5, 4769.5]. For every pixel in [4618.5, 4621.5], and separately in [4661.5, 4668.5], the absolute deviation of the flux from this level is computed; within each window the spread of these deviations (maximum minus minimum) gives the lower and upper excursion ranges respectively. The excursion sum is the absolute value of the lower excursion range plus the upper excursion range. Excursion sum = 3.7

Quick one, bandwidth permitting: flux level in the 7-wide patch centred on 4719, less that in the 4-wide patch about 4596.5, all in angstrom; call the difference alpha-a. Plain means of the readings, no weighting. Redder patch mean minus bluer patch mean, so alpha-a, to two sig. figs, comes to 1.4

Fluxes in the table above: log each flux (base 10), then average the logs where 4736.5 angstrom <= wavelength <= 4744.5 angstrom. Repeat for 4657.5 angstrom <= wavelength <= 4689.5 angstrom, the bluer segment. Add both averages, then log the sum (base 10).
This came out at 0.422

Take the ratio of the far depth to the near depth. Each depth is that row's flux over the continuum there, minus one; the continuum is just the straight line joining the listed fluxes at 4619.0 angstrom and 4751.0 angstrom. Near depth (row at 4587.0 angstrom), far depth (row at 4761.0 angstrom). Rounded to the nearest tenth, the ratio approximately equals -5.7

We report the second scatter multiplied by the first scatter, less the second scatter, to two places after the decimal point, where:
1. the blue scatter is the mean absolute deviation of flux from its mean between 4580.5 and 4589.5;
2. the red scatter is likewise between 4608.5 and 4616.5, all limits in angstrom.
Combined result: -0.20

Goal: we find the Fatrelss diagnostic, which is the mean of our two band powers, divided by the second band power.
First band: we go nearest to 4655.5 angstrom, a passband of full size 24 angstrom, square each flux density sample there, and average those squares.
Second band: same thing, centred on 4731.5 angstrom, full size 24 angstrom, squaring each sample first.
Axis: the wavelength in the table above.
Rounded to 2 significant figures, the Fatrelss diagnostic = 0.95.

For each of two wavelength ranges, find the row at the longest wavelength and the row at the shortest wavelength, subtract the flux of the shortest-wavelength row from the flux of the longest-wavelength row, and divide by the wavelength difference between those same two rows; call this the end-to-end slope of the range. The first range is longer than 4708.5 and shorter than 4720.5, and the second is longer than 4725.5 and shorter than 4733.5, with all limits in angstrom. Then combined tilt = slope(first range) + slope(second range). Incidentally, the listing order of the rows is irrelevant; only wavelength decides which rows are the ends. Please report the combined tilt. -0.10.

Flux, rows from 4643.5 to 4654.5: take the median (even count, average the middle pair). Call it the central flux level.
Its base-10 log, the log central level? 1.318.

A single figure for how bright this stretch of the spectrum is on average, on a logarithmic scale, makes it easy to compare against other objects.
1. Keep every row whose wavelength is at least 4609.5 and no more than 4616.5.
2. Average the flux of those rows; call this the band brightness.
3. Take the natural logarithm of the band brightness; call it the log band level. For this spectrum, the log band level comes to 3.05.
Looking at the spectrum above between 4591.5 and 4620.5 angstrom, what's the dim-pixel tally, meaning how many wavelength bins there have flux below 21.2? 20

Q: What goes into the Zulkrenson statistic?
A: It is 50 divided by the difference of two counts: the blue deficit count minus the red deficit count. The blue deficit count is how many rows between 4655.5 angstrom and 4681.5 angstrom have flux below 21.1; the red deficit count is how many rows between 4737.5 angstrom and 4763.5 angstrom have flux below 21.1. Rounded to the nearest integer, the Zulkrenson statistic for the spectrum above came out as 4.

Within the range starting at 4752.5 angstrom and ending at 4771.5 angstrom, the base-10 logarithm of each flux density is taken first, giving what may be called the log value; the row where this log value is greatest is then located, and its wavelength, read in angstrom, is 4759.0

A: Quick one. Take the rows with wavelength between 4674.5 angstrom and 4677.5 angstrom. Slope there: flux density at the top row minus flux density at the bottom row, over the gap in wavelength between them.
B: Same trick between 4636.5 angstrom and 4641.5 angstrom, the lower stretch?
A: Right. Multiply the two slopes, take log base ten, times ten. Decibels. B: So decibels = -6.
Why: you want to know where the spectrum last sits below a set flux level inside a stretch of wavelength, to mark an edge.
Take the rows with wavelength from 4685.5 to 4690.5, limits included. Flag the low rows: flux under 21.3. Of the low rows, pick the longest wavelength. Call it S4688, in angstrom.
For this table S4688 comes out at 4690.0 angstrom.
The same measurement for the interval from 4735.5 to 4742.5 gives 4742.0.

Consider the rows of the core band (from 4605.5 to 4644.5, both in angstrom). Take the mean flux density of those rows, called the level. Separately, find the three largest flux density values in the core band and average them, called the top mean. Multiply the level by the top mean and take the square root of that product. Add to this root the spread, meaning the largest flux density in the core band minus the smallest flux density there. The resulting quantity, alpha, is 28.7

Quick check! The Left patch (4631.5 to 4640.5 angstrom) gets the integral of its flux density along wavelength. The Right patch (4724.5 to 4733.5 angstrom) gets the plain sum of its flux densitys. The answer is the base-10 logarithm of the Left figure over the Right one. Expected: -0.022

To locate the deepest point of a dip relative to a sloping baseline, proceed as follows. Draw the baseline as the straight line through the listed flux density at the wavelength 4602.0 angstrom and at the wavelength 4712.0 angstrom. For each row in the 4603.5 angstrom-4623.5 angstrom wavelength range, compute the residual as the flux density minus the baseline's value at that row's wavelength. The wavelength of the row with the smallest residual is 4608.0 angstrom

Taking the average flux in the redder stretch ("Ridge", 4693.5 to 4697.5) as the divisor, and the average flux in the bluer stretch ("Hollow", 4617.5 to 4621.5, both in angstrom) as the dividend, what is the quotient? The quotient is 1.09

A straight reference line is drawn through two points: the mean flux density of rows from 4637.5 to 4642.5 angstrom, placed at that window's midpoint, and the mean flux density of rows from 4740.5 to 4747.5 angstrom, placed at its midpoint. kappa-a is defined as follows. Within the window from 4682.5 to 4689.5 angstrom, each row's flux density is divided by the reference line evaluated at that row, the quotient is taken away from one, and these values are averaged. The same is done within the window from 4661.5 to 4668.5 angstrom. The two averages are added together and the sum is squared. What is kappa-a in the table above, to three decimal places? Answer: 0.012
